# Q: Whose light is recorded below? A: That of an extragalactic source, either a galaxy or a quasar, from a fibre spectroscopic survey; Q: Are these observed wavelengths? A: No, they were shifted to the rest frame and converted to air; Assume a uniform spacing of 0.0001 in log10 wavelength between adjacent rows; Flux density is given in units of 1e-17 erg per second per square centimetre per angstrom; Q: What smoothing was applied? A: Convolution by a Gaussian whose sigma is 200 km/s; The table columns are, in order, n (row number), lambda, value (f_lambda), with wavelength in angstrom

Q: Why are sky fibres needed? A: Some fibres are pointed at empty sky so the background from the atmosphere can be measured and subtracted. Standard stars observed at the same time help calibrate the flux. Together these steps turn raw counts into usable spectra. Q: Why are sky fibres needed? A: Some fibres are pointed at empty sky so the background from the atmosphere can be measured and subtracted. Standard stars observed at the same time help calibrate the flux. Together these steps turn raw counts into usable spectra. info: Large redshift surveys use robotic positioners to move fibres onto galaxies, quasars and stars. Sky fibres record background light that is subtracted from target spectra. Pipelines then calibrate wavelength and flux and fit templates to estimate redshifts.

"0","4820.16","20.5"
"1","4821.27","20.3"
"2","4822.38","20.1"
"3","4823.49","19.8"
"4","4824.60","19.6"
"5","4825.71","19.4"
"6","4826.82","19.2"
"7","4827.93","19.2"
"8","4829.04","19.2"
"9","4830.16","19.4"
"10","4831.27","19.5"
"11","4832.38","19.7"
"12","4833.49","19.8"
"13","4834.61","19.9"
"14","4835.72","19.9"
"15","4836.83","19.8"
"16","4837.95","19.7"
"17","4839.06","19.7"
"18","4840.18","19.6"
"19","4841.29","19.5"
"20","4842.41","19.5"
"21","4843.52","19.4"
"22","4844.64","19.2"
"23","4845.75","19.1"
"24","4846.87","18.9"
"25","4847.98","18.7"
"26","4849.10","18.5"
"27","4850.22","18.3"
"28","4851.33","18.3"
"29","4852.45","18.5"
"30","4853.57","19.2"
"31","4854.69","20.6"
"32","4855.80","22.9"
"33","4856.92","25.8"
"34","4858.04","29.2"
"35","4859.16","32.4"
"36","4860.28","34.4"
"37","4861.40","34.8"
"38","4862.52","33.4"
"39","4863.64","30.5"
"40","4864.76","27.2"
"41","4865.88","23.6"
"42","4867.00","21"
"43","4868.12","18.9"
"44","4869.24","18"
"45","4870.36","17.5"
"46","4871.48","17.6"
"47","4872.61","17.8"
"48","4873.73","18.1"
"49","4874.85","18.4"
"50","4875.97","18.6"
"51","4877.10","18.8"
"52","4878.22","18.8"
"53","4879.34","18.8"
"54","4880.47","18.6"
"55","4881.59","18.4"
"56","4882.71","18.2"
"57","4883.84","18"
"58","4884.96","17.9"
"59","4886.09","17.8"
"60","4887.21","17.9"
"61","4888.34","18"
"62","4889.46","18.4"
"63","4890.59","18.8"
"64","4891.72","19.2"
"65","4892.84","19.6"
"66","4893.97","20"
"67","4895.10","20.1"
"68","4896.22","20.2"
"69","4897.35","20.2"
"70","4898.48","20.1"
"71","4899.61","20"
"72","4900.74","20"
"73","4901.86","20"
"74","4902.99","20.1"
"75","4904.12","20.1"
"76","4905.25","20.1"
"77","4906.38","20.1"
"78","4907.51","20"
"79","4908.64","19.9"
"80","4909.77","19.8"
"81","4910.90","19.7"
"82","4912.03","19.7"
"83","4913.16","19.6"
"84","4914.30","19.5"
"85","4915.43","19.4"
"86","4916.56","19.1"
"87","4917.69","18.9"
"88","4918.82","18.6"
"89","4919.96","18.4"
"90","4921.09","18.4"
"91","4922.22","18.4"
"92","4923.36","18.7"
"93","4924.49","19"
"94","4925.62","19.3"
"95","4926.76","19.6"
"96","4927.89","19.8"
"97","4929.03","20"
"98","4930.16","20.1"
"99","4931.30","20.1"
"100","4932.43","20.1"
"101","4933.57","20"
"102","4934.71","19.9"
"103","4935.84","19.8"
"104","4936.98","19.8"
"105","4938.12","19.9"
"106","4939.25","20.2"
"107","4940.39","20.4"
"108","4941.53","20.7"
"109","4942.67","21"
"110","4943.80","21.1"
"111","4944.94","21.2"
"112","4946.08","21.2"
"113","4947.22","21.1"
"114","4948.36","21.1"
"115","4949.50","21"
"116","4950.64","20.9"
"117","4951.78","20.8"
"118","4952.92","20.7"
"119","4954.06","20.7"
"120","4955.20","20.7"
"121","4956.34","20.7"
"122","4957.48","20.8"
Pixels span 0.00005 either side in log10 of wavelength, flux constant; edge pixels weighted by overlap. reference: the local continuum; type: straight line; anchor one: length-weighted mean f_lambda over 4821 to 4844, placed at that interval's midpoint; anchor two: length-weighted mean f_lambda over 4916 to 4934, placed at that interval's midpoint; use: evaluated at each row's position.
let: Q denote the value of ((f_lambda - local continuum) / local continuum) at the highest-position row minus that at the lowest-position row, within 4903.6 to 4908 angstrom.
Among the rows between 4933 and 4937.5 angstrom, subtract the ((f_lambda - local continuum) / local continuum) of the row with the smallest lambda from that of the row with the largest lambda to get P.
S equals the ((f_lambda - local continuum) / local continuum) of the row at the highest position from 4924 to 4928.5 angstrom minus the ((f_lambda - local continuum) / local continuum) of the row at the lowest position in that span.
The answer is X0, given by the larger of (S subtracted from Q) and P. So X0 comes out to -0.010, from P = -0.01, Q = 0.00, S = 0.04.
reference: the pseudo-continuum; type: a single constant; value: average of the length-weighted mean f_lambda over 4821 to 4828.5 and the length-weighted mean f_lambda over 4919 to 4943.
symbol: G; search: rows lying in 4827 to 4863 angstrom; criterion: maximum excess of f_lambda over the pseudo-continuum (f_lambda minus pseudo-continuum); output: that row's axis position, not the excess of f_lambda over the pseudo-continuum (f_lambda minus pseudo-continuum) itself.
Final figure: 4861.40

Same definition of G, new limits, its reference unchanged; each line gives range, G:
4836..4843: 4836.83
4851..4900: 4861.40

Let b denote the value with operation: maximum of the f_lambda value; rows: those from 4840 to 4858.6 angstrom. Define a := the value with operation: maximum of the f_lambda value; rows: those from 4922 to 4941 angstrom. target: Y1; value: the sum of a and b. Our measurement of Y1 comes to 50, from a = 20.4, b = 29.2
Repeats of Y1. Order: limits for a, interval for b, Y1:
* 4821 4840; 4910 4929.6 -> 40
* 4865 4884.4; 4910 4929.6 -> 44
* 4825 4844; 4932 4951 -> 41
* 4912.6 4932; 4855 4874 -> 55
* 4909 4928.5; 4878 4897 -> 40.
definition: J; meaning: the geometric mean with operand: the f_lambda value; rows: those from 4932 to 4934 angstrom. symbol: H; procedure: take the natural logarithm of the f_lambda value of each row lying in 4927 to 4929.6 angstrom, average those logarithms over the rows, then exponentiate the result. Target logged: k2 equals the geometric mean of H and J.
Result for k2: 20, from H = 19.9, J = 20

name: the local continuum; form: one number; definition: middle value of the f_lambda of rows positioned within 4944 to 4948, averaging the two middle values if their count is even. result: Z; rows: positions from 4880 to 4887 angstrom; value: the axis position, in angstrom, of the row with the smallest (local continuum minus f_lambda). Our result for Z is 4880.47 angstrom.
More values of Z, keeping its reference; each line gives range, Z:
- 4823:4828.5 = 4823.49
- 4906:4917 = 4906.38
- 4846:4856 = 4855.80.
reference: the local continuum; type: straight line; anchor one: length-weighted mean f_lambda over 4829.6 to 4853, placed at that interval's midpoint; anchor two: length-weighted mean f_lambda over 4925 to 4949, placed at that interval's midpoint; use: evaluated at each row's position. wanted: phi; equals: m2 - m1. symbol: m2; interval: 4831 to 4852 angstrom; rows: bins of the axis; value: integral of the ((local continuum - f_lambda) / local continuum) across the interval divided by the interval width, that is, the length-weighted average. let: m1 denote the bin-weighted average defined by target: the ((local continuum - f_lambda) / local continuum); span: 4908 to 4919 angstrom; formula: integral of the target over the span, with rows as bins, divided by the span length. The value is -0.031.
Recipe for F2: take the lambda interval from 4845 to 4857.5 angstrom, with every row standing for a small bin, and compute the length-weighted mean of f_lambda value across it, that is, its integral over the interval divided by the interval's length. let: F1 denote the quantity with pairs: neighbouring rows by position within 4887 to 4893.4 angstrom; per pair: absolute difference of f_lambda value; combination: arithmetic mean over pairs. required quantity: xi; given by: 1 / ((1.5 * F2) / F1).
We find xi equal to 0.0114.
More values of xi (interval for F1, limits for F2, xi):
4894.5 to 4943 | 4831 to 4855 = 0.0044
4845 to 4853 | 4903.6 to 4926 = 0.0057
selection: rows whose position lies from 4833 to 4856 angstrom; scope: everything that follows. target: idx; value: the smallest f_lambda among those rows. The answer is 18.3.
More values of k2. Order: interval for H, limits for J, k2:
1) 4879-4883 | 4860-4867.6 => 23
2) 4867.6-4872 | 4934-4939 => 19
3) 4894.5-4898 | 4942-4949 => 21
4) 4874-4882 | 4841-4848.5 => 19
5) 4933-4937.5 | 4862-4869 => 22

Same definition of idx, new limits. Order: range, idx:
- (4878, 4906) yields 17.8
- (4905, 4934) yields 18.4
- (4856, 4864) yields 25.8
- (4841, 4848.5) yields 18.7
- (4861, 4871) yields 17.5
